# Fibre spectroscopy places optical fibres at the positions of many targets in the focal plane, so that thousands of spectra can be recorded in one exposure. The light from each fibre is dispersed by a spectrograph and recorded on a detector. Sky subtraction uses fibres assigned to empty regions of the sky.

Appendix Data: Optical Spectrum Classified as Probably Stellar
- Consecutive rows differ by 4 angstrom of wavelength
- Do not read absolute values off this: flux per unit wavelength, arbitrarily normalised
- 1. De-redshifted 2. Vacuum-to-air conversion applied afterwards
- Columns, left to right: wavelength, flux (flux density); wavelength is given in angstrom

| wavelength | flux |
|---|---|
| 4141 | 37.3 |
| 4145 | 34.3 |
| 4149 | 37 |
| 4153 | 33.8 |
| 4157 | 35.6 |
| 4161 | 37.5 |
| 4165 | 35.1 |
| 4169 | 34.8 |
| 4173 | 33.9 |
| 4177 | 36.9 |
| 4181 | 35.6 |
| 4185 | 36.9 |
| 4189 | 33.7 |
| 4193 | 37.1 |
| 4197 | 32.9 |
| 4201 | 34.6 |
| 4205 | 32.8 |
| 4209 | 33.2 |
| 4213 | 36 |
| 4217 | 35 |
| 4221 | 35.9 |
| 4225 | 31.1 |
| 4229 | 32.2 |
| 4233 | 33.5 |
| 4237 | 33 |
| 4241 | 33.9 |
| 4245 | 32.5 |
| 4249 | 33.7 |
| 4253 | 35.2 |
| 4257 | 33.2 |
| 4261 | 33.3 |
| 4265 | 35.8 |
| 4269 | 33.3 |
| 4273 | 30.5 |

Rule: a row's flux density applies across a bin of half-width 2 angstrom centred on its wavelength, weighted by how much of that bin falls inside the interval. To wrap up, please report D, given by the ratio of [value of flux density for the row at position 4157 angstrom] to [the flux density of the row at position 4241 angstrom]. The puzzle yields 1.05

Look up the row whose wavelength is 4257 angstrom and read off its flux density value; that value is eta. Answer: 33.2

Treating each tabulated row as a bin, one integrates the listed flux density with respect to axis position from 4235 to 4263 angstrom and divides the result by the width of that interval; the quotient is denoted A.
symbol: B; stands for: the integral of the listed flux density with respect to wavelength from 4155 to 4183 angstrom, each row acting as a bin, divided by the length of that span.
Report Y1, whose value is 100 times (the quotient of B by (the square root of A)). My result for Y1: 615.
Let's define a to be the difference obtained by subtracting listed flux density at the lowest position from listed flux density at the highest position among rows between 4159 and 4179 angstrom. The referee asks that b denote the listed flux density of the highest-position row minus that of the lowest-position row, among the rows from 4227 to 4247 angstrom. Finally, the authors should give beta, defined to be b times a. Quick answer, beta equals -0.2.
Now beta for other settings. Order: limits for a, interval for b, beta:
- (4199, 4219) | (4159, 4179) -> -0.2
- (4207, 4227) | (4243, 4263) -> -1.7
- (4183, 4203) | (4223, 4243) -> -6.4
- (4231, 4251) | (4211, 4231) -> -0.8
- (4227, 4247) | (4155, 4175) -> -0.5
